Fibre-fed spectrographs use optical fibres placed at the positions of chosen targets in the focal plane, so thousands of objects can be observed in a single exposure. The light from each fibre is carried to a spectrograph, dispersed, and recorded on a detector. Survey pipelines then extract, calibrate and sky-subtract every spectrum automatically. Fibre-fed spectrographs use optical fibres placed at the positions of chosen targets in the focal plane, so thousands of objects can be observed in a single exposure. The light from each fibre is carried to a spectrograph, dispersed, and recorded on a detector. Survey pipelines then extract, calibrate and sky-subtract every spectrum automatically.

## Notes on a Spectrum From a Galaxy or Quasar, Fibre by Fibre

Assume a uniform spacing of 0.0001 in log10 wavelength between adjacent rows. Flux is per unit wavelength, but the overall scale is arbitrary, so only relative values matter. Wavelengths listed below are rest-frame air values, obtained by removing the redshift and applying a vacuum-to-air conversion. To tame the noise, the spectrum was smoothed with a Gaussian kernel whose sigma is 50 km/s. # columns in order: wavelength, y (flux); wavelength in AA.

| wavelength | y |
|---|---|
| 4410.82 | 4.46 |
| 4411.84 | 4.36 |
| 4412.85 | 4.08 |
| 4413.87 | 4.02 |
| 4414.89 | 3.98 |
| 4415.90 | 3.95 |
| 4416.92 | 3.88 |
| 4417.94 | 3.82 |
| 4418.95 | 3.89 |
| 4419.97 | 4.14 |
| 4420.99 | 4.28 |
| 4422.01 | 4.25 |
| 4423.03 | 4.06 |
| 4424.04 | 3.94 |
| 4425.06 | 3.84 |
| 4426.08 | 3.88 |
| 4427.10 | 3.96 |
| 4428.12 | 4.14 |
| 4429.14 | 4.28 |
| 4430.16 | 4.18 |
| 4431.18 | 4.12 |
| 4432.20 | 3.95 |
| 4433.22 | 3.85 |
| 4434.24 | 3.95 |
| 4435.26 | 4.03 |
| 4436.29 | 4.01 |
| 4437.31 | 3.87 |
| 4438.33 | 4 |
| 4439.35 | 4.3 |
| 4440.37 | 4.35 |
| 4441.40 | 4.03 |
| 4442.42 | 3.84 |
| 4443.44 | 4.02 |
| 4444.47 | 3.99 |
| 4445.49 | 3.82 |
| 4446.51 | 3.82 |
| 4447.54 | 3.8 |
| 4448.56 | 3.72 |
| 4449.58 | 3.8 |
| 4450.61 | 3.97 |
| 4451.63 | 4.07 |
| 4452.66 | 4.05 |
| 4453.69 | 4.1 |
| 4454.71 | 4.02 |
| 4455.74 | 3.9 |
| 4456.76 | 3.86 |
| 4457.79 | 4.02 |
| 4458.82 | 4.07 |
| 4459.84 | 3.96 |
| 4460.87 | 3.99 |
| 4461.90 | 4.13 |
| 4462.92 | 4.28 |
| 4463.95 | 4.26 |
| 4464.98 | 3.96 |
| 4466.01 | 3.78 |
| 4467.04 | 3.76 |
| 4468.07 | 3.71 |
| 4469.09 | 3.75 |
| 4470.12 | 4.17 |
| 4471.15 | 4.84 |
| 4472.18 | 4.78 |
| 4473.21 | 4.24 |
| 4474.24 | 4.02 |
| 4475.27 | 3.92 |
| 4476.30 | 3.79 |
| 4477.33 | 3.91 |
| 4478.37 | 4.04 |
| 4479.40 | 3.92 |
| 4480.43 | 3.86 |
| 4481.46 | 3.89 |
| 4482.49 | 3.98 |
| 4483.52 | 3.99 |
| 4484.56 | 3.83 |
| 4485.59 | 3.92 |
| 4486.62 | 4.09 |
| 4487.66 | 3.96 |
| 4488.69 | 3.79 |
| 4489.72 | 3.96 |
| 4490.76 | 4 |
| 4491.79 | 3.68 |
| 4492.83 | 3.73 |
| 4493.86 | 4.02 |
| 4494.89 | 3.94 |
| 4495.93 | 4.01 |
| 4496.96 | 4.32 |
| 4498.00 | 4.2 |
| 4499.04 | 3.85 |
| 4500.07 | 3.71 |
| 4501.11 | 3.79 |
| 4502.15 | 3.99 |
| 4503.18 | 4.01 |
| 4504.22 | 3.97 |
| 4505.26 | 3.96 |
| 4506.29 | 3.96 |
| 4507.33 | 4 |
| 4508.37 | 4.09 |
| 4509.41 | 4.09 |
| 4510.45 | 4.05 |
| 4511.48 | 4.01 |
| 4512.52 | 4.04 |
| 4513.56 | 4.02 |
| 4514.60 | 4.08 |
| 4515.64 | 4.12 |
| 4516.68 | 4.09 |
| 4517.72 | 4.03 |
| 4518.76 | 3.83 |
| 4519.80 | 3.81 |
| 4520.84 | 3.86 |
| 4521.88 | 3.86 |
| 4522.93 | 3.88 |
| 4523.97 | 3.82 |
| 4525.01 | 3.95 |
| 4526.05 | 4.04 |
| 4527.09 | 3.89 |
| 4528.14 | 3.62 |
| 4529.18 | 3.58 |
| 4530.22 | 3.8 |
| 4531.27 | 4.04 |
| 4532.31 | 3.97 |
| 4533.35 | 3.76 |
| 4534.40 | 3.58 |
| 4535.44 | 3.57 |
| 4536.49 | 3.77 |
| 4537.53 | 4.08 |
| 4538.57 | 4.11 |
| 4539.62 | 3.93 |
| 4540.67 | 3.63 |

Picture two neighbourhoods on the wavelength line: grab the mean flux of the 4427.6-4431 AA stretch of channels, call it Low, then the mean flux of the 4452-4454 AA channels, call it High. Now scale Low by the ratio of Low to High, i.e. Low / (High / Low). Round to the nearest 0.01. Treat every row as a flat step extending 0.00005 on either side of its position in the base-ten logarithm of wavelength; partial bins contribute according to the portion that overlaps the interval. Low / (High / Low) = 4.33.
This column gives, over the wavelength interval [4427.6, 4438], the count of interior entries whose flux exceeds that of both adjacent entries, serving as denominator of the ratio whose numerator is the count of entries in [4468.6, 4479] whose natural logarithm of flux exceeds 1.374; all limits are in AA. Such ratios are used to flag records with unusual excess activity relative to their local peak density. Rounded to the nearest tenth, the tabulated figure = 3.0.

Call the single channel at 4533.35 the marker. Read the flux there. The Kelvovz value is 3.76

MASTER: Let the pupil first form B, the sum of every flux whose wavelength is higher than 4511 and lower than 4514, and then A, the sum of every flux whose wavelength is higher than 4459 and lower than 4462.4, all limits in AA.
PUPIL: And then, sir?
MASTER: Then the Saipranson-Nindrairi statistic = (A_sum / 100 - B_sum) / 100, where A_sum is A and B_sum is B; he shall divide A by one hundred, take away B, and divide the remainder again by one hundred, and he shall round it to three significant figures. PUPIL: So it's -0.119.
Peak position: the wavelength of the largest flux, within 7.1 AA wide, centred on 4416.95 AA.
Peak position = 4419.97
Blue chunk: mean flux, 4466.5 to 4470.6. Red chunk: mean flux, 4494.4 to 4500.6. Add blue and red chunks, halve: 3.93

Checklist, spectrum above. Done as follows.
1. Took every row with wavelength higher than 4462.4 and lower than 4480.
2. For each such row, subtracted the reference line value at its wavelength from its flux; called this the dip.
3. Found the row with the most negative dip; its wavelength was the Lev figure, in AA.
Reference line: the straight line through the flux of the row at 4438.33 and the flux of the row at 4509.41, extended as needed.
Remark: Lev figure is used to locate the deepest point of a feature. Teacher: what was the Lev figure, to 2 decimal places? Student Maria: 4468.07 AA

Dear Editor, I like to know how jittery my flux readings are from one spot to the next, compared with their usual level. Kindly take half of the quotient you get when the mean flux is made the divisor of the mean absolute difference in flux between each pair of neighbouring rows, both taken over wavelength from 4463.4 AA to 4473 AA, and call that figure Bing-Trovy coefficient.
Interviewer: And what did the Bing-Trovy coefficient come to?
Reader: 0.026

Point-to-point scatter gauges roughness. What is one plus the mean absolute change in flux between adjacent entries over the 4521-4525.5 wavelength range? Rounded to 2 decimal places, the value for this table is 1.07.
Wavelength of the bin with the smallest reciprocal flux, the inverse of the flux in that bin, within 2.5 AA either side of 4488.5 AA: 4486.62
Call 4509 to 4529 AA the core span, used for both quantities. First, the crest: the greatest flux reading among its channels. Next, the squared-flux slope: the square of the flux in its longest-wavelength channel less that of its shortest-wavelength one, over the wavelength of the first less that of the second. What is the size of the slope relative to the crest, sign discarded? 0.047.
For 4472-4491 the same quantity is 0.077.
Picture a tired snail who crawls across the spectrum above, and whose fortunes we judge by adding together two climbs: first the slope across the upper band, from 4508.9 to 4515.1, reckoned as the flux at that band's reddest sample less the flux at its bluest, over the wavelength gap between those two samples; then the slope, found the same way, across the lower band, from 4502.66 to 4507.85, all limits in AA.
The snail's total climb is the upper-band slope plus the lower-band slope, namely 0.00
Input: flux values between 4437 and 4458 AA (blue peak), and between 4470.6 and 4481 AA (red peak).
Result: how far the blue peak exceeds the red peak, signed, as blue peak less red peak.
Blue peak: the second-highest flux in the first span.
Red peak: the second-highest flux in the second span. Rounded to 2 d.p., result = -0.48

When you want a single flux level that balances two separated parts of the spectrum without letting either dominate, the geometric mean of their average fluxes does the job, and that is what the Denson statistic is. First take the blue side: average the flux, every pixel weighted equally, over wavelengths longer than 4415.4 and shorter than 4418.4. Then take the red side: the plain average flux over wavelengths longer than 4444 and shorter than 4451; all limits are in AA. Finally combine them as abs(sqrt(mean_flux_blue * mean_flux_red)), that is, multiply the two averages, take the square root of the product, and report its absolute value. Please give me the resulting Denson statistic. 3.86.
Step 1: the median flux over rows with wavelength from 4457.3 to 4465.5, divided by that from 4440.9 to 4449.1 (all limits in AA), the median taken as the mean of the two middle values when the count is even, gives 1.06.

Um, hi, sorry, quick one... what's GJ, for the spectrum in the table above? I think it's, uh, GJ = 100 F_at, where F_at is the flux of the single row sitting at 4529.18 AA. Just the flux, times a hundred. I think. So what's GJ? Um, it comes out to 358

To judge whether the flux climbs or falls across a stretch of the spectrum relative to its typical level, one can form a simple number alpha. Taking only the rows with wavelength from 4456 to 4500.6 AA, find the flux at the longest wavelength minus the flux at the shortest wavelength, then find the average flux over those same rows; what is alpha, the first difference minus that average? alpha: -4.15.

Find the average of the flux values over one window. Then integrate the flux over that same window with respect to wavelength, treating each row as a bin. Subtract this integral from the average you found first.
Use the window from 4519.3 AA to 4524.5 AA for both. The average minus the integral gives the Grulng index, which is -16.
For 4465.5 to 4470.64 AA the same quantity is -16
